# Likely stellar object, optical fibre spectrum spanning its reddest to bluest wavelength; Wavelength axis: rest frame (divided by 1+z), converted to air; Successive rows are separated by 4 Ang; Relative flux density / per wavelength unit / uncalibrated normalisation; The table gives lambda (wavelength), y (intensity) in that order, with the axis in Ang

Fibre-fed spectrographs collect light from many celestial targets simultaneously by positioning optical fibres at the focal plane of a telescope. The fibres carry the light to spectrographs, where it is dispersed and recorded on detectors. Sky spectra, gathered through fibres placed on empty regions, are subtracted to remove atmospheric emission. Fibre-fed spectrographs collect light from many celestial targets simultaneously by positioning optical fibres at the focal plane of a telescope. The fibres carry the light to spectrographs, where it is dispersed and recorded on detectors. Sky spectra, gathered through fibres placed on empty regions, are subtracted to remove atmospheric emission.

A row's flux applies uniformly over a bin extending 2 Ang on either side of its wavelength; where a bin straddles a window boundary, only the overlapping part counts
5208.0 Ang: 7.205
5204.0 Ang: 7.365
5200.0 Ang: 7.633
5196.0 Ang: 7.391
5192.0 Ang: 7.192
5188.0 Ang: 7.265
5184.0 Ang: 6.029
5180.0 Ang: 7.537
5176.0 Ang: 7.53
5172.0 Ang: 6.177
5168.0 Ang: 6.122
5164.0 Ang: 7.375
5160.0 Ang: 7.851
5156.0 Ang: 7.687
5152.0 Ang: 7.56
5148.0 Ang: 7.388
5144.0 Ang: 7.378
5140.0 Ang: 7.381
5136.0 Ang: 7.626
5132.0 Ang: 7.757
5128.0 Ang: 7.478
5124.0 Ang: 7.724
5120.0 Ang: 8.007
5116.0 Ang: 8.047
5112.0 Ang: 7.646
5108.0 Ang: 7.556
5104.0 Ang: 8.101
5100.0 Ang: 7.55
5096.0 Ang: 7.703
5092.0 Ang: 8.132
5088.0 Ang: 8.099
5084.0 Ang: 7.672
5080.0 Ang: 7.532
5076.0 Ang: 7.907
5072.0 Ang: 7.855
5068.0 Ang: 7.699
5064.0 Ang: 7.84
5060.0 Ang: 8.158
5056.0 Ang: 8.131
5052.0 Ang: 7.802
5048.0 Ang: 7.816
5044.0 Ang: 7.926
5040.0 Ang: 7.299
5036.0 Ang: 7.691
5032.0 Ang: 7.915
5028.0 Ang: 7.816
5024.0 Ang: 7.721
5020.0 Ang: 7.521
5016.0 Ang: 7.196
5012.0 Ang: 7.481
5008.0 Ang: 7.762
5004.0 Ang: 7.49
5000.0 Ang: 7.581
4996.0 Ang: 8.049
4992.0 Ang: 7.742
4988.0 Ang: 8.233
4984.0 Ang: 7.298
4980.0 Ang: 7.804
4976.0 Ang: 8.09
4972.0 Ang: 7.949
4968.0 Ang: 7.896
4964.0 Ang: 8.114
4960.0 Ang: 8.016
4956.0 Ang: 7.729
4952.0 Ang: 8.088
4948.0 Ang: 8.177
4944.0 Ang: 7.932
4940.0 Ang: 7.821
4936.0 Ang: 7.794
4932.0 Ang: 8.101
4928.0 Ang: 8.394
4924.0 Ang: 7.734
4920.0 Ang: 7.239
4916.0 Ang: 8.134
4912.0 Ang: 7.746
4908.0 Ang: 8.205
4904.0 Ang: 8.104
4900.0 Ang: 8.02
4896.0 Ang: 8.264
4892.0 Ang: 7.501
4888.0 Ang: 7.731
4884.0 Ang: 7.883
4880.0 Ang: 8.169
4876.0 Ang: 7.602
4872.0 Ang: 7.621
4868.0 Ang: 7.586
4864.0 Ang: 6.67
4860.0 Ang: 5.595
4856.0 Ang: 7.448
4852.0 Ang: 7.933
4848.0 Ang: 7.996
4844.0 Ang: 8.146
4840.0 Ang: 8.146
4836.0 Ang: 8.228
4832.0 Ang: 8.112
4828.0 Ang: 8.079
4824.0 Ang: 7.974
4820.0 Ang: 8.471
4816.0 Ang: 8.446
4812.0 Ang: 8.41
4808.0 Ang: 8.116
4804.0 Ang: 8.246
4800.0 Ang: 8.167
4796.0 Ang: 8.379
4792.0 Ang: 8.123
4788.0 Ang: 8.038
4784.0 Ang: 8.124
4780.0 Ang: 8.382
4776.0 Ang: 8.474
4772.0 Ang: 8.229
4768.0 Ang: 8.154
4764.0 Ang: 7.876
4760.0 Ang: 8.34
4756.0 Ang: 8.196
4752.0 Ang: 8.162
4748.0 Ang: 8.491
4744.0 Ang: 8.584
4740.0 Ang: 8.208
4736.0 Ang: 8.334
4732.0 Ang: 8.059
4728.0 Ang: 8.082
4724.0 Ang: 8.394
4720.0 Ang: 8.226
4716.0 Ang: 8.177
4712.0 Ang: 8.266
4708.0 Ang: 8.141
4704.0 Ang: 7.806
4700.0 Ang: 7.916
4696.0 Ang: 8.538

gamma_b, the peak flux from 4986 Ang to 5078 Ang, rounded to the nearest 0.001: 8.233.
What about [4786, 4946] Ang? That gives 8.471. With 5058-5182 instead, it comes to 8.158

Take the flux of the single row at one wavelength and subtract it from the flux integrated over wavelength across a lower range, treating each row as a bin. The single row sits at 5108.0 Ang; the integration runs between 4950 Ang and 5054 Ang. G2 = 801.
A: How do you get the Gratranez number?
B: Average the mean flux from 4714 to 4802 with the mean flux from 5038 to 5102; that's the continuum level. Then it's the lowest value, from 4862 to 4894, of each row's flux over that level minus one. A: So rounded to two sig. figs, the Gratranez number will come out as -0.17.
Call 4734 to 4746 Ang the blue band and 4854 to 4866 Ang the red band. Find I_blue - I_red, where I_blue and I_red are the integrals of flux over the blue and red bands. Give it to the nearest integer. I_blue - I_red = 22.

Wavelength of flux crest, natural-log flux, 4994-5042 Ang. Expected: 4996.0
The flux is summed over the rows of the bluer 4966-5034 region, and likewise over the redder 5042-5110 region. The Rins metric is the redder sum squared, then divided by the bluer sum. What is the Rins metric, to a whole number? 135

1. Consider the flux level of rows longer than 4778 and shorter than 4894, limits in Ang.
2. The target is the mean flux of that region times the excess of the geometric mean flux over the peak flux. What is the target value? -4.65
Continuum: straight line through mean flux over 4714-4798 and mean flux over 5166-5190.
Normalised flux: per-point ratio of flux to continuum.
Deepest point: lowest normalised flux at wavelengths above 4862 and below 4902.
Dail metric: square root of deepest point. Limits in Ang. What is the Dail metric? 0.92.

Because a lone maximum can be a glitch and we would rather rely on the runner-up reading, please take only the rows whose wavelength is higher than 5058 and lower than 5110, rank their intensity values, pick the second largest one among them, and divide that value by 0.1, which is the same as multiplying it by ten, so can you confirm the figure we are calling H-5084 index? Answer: 81.3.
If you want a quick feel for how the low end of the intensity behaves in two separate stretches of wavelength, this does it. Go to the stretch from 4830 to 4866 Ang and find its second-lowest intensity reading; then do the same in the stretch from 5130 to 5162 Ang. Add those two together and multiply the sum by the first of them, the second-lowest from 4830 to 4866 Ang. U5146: 94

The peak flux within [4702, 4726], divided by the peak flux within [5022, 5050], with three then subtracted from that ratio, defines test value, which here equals -1.94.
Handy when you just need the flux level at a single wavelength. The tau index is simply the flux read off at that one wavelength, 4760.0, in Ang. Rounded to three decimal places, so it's 8.340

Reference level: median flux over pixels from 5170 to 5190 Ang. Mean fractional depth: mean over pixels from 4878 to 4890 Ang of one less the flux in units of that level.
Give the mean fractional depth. -0.091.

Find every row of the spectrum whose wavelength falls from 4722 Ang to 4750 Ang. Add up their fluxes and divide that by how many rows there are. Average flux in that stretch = 8.31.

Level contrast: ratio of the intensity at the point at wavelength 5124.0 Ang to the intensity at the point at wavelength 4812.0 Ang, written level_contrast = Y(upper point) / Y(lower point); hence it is 0.92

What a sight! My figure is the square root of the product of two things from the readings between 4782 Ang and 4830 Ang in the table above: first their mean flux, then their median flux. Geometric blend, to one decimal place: 8.2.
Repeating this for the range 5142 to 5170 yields 7.4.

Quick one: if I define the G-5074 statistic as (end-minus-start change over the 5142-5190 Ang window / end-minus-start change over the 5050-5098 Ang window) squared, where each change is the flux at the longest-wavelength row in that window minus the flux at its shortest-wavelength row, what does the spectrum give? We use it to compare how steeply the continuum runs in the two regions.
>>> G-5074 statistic 1.3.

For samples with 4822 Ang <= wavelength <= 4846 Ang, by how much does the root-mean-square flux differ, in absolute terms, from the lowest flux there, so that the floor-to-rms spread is 0.14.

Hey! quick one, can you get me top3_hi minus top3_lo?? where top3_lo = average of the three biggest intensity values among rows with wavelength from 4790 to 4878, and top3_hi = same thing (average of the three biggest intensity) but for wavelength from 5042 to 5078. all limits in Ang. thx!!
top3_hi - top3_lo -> -0.37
